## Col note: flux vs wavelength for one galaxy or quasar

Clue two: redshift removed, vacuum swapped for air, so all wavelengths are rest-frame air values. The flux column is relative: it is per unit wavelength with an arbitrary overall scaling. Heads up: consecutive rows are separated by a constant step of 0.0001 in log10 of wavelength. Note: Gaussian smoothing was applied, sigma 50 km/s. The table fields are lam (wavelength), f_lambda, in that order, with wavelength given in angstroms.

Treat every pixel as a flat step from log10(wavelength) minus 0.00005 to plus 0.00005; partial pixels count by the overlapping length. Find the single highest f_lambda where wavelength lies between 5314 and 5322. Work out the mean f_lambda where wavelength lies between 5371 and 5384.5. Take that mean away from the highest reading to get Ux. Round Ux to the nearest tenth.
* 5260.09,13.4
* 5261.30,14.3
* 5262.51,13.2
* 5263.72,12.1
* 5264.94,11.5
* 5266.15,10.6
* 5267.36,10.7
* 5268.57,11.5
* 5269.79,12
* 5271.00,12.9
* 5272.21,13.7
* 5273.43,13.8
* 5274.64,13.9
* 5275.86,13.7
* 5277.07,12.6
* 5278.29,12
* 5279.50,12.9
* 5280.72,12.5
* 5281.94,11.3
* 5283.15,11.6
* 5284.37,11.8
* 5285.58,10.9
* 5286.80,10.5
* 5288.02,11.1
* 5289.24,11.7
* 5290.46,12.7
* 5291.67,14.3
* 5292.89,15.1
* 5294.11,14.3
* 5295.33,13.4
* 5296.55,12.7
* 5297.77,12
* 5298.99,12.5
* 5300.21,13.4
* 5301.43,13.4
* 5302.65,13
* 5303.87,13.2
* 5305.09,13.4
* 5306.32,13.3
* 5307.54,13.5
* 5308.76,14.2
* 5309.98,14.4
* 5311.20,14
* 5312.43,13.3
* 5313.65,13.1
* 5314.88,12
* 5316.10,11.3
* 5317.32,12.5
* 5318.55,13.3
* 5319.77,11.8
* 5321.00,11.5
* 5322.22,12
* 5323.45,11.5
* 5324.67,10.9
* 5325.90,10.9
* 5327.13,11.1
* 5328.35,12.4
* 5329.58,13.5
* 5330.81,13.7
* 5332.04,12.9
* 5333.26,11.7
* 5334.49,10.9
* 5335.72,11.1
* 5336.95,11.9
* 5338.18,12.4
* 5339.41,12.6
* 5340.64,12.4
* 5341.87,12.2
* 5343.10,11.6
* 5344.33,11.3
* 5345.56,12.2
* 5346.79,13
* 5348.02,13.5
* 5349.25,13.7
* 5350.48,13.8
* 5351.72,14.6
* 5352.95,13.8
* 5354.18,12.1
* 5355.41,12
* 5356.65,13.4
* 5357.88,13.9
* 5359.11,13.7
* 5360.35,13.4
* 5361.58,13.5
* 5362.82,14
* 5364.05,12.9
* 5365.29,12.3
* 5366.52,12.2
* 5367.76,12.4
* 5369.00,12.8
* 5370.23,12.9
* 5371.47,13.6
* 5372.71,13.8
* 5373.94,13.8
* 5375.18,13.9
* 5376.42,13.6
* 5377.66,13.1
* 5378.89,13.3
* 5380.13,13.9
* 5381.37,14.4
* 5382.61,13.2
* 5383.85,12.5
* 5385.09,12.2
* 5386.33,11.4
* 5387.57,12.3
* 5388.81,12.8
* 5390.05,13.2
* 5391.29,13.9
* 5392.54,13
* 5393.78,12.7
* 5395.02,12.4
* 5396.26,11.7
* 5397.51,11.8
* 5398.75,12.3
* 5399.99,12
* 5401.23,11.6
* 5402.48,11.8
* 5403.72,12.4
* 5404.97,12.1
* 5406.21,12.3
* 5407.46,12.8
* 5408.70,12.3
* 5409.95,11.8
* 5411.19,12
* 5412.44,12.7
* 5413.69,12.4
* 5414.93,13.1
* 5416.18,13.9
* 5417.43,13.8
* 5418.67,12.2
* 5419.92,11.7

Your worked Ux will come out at -0.3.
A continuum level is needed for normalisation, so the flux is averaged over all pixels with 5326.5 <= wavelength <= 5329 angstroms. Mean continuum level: 11.8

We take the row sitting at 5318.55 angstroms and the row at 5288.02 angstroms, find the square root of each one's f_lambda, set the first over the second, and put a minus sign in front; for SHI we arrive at -1.09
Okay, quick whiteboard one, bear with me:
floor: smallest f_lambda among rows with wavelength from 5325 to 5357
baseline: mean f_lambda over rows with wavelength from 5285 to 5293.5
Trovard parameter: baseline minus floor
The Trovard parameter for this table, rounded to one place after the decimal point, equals 1.4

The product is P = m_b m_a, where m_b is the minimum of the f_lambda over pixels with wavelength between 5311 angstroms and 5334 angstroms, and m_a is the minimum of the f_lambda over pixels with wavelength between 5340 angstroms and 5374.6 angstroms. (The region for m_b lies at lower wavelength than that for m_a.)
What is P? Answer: 123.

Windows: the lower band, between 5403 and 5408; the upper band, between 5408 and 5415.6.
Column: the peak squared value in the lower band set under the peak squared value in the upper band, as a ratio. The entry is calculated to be 1.05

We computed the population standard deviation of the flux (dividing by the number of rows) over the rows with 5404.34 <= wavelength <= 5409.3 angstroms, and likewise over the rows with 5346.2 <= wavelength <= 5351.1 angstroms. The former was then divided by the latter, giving 0.8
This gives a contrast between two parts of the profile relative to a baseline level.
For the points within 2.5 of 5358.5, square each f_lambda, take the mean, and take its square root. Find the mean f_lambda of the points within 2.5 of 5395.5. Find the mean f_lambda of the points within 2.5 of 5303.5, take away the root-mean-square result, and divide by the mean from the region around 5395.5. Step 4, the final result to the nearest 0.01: -0.03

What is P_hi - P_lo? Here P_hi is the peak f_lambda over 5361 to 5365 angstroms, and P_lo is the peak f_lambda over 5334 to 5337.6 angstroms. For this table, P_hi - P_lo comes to 2.1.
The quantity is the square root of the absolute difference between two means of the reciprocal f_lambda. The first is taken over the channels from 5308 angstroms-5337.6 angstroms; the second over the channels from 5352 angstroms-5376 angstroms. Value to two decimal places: 0.08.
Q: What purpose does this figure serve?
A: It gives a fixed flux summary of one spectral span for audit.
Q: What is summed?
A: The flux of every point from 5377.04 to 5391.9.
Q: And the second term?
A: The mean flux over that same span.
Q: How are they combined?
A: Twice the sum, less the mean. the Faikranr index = 299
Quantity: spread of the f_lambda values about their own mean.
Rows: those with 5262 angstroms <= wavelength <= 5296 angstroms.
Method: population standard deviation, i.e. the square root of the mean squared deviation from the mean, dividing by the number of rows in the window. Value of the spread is 1.24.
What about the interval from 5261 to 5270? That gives 1.17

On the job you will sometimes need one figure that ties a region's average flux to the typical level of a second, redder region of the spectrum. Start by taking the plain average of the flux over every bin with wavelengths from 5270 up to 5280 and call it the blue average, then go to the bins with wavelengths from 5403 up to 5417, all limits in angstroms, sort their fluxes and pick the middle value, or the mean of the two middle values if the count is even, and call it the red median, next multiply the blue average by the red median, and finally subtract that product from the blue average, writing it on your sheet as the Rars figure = -150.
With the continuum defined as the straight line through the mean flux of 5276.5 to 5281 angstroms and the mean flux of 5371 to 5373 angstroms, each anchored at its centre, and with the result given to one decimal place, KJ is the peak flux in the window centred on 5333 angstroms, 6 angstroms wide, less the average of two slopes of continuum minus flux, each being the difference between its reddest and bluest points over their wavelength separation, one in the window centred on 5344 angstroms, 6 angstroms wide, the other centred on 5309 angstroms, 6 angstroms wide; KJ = 13.8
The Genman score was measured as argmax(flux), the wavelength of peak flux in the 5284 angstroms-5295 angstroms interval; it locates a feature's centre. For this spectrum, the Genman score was 5292.89 angstroms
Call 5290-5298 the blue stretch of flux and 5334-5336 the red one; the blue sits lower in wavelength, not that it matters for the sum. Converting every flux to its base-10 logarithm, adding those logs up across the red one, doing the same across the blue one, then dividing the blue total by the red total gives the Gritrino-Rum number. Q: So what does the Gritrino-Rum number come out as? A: 3.79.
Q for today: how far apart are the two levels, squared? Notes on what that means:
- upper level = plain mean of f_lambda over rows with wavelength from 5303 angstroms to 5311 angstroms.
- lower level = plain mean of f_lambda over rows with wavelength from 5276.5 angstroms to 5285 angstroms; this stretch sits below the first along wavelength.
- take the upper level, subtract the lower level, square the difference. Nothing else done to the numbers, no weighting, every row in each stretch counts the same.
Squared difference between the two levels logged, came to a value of 2.5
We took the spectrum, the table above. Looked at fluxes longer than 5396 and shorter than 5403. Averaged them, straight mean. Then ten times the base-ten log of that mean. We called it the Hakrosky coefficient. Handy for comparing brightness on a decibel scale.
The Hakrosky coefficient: 10.7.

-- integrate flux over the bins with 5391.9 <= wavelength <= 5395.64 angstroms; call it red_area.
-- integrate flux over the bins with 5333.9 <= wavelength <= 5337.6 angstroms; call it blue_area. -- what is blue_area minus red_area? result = -5.7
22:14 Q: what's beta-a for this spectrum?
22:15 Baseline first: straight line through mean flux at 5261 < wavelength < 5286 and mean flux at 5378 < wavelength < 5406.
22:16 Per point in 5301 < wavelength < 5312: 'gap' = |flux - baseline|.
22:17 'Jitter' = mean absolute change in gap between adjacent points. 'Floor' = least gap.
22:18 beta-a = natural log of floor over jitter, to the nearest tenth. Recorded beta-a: 0.7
